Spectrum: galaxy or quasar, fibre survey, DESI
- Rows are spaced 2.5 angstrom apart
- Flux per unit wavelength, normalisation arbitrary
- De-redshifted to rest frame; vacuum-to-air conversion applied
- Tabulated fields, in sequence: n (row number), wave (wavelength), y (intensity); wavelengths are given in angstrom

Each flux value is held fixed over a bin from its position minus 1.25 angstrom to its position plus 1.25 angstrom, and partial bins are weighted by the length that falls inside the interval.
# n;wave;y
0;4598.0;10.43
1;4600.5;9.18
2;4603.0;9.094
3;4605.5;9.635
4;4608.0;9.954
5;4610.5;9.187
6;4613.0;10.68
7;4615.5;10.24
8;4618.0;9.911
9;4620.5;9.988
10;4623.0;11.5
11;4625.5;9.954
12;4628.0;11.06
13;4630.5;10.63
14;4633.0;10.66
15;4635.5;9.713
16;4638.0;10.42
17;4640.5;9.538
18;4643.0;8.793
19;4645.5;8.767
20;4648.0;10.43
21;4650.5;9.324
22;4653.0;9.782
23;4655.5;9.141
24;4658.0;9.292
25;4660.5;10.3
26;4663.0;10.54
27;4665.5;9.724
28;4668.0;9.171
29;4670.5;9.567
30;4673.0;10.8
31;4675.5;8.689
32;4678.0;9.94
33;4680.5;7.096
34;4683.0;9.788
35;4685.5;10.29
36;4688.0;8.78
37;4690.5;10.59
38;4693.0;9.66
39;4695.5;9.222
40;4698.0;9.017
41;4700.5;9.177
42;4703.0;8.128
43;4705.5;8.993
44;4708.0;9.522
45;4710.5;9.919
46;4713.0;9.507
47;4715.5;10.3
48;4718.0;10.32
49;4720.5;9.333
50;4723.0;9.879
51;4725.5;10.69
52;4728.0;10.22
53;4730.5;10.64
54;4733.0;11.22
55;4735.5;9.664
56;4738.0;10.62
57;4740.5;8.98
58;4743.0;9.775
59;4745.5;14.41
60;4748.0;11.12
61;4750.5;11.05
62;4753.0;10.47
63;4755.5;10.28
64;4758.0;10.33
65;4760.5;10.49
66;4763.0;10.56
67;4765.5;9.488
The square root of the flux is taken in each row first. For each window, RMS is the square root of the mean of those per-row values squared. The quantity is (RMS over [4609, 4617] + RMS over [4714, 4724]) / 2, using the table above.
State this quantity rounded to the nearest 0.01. 3.16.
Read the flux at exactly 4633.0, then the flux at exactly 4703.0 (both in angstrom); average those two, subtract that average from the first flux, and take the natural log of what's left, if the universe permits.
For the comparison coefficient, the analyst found 0.24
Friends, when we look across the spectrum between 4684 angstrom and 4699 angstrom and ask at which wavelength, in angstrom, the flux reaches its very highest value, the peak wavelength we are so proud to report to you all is 4690.5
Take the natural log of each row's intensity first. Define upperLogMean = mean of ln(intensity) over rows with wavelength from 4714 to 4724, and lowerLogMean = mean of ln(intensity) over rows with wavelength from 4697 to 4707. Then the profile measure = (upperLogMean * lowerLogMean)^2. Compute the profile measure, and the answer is 25.0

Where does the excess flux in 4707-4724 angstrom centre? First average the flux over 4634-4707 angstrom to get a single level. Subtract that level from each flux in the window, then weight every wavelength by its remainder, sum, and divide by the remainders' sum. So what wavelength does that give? 4716.2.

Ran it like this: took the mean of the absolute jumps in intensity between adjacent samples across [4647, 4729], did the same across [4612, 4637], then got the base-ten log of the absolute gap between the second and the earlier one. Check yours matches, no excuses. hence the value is -0.80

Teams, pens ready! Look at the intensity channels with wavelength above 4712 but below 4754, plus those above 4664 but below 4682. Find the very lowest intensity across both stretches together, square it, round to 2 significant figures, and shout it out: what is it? 50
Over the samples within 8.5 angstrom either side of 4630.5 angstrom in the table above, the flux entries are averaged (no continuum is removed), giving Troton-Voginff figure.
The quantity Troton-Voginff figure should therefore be 10.6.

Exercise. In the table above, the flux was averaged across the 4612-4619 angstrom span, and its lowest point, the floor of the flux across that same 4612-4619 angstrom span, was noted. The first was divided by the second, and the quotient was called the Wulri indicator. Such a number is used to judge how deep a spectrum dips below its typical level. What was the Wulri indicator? 1.04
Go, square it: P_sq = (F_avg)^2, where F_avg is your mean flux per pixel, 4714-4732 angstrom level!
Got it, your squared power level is 104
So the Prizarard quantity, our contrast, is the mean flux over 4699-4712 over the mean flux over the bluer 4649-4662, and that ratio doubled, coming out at 1.91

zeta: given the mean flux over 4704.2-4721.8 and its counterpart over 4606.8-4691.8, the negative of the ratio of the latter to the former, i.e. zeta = -1.01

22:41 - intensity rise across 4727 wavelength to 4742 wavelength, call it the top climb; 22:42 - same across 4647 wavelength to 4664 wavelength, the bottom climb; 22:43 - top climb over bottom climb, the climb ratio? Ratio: -11.3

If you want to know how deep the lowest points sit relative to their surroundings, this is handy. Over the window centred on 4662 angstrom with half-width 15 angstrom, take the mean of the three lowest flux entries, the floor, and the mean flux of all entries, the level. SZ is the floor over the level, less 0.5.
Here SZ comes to 0.43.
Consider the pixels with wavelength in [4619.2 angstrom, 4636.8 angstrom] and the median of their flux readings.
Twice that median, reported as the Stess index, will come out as 21.3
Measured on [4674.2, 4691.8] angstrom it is 19.6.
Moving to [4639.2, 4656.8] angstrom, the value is 18.6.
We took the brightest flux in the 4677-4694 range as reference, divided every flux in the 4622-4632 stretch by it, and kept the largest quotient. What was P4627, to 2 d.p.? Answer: 1.09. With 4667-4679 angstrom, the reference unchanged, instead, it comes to 1.02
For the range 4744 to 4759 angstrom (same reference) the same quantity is 1.36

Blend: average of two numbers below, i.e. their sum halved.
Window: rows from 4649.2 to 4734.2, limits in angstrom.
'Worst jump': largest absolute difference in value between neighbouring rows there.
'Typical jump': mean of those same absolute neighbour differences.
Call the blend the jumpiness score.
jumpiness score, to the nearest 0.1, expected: 1.8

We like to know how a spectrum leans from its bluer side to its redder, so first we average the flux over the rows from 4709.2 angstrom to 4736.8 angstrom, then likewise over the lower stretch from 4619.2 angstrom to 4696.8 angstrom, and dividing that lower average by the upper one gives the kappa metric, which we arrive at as 0.963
